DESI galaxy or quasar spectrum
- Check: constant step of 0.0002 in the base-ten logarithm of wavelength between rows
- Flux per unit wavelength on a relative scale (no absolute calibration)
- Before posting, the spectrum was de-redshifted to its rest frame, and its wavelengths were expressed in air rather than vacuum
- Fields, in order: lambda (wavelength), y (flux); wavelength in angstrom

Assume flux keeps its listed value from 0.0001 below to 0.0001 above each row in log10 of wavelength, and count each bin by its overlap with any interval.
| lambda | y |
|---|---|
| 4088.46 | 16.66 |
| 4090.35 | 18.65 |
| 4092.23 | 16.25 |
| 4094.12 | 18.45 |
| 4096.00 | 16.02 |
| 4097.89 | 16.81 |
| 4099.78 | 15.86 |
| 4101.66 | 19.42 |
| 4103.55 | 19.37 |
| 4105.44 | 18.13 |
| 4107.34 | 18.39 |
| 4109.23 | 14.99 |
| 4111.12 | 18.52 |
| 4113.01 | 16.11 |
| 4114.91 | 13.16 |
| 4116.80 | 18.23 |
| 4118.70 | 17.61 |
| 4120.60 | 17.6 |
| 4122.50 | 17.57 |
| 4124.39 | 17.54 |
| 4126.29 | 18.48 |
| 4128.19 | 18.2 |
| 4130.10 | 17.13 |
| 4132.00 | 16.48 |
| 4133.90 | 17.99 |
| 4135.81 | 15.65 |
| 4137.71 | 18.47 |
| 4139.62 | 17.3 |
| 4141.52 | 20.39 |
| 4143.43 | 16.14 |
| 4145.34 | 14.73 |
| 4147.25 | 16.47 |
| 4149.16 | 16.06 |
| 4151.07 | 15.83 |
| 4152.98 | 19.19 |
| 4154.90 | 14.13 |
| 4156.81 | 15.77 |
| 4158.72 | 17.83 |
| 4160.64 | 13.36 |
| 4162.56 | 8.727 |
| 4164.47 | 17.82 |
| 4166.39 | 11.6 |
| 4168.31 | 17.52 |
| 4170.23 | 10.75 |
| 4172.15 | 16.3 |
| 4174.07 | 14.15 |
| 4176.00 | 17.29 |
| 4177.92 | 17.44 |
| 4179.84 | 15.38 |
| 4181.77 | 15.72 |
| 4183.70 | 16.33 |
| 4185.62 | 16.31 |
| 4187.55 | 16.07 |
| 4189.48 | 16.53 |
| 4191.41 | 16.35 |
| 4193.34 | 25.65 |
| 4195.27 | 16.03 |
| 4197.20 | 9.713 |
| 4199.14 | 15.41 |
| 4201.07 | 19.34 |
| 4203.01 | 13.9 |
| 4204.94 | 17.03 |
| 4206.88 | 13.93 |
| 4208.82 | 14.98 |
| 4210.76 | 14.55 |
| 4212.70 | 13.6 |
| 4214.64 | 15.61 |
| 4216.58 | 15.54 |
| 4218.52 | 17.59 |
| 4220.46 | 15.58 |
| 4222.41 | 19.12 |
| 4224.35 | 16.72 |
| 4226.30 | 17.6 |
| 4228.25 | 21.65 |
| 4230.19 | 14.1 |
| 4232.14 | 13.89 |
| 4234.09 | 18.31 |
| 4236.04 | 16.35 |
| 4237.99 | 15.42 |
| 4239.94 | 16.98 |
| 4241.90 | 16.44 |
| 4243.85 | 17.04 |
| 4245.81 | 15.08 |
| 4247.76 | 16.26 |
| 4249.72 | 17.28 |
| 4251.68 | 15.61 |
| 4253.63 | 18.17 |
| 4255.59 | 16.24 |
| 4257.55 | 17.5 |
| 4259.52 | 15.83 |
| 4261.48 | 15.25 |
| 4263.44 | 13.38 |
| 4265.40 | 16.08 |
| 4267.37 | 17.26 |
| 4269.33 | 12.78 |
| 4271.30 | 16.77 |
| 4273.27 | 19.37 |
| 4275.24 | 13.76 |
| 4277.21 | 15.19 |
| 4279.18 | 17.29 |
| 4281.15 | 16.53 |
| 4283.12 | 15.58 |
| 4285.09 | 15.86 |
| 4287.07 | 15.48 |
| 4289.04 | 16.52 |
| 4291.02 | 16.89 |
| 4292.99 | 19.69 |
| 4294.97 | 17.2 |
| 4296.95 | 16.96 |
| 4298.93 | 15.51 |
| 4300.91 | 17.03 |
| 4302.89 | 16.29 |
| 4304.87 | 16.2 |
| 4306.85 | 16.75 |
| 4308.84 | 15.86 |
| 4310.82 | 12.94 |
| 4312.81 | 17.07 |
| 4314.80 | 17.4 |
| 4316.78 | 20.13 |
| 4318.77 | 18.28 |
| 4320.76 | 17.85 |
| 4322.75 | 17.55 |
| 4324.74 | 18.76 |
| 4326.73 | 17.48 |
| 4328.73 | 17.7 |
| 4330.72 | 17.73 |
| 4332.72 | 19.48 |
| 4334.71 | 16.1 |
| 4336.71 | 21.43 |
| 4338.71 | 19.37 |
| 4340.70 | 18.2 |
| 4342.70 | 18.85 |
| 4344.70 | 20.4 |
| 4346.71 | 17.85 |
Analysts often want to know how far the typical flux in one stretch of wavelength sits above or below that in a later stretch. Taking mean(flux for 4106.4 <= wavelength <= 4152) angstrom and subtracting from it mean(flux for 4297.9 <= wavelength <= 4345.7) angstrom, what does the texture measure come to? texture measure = -0.6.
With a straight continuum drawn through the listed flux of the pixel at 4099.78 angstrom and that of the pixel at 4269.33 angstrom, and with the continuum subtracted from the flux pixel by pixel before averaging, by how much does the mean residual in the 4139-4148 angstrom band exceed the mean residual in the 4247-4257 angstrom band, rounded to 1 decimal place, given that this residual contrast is -1.7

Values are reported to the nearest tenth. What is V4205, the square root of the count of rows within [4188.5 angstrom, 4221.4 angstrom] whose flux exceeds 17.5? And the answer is 1.7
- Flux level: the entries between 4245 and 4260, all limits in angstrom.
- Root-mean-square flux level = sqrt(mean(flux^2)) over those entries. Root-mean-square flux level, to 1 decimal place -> 16.5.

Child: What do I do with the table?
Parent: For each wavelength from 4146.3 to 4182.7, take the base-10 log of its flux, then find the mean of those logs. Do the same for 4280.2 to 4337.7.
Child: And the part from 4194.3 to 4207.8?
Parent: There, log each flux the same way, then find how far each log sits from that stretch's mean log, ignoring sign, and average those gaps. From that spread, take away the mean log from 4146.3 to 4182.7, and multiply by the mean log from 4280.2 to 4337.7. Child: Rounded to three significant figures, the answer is -1.37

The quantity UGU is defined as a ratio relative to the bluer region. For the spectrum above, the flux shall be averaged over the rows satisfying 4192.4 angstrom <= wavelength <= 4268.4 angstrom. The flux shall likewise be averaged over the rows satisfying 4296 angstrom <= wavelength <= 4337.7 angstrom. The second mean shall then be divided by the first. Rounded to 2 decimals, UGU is 1.06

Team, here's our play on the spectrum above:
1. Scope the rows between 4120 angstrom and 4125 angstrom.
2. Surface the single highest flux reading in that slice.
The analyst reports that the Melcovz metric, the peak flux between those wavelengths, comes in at 17.6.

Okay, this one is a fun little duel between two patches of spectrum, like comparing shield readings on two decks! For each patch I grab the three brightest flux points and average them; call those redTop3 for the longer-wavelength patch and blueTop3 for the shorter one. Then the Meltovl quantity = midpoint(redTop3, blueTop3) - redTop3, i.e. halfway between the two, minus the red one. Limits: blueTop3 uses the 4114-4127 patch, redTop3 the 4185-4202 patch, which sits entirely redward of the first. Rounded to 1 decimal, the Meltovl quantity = -1.2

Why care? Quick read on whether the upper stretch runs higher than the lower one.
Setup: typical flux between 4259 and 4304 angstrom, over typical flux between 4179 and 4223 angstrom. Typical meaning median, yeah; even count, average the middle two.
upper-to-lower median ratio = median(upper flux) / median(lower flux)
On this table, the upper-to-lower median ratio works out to 1.04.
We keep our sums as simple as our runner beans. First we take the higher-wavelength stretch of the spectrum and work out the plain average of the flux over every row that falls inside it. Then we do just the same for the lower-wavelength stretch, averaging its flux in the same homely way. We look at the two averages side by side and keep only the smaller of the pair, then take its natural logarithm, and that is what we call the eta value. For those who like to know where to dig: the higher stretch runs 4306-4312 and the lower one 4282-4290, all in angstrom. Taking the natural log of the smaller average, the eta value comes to 2.72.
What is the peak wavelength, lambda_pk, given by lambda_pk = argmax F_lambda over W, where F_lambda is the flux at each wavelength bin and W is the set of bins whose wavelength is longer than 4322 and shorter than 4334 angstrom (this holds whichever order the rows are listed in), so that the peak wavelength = 4332.72 angstrom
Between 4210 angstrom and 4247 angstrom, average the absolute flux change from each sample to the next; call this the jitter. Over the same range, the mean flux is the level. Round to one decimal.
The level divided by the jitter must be 7.8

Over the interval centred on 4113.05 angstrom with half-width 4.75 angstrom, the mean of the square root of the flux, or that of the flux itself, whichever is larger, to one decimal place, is 16.2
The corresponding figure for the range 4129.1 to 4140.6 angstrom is 17.2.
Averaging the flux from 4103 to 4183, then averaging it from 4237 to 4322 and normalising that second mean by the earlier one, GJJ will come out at 1.00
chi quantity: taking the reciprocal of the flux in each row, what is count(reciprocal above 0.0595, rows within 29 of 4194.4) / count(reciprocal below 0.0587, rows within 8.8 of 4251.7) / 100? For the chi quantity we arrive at 0.055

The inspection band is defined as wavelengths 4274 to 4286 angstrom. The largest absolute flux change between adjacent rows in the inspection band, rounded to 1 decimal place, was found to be 2.1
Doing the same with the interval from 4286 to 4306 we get 2.8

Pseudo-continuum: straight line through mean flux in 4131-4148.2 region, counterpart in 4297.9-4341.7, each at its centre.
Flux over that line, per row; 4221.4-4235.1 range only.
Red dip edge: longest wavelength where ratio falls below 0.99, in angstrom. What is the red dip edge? 4232.14 angstrom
